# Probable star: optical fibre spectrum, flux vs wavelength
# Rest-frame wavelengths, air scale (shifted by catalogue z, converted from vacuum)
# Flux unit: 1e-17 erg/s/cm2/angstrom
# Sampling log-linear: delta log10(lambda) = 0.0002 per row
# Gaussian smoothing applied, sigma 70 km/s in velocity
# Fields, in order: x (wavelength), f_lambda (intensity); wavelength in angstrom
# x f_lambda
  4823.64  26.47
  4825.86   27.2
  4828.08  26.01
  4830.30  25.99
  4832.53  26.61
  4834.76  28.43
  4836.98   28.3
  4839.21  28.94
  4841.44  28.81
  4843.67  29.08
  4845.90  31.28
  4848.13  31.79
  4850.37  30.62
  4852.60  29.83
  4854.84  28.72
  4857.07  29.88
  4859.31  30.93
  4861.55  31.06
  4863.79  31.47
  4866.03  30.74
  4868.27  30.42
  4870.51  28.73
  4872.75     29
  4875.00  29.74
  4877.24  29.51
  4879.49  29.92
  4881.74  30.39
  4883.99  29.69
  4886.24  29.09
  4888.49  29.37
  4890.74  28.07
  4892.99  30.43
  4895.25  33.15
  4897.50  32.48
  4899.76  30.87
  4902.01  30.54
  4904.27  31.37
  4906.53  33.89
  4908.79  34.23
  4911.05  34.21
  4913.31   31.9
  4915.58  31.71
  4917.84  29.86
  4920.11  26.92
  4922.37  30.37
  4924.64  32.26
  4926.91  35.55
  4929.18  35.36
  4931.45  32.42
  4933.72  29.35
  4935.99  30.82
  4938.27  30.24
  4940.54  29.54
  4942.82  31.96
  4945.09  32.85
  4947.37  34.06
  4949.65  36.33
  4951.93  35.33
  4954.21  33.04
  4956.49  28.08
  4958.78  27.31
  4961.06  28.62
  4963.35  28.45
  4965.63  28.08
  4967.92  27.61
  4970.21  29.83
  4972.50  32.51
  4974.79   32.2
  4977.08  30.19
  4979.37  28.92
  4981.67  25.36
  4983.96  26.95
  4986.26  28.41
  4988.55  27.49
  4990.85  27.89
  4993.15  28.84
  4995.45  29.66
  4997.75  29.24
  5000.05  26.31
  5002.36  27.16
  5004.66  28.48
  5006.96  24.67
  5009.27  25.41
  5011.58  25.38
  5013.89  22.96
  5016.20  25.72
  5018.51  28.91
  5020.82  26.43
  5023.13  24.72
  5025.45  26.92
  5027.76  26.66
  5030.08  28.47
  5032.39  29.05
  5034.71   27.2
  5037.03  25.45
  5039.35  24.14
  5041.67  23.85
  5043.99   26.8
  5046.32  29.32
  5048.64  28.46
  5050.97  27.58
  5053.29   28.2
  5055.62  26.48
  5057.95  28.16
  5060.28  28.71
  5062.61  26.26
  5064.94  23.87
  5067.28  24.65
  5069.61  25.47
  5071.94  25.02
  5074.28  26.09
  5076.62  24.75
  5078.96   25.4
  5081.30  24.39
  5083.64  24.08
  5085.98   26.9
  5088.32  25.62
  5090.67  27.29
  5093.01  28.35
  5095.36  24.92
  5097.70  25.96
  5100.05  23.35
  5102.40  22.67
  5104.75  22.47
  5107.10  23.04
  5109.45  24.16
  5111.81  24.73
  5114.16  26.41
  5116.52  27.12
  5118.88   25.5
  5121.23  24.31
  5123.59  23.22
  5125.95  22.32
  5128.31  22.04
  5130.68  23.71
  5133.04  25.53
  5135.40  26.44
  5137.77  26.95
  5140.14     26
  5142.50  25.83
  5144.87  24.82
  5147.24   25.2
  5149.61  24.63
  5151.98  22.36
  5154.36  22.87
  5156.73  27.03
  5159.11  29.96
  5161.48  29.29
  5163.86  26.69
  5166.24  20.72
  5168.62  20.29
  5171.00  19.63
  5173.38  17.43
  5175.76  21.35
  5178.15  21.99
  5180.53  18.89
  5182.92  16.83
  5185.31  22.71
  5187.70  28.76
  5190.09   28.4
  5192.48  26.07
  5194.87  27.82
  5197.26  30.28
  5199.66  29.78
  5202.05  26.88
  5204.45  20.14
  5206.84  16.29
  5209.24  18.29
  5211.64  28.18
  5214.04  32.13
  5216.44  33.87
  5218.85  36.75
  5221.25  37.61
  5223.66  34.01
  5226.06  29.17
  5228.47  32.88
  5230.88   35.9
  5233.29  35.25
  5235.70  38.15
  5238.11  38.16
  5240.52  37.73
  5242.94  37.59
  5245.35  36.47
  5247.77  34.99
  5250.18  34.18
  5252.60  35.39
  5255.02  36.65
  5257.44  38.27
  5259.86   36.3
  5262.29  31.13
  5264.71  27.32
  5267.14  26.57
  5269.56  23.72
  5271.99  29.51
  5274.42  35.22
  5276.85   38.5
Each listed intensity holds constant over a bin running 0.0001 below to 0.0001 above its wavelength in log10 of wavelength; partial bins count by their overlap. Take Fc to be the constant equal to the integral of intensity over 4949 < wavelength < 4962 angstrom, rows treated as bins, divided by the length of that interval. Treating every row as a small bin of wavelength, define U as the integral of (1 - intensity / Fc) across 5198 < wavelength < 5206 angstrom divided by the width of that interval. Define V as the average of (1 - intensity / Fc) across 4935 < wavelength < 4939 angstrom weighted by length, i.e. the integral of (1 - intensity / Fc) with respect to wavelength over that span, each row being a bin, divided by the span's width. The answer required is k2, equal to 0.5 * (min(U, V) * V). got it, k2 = 0.000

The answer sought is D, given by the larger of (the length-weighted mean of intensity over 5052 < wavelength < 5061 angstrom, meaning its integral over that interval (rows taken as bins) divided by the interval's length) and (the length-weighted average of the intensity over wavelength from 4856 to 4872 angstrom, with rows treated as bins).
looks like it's 30.4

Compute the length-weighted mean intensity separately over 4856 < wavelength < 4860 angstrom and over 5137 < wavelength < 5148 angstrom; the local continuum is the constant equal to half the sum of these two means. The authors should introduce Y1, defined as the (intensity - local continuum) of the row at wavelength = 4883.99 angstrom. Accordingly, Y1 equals 1.7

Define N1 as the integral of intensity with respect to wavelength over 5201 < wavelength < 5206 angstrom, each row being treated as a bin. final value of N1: 115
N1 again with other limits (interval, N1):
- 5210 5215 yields 145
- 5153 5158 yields 125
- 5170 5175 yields 94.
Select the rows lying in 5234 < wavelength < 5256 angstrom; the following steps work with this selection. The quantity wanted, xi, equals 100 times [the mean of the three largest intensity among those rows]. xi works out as 3801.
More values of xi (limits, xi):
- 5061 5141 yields 2759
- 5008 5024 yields 2702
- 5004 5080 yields 2909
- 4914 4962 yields 3575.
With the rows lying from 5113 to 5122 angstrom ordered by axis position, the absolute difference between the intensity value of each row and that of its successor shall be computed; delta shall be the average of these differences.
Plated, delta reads 1.17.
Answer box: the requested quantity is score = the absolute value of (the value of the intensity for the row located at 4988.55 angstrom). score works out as 27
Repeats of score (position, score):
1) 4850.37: 31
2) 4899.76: 31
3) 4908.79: 34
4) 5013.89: 23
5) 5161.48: 29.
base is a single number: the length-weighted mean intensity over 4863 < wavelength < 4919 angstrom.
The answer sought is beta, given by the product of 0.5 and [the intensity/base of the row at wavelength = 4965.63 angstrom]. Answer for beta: 0.455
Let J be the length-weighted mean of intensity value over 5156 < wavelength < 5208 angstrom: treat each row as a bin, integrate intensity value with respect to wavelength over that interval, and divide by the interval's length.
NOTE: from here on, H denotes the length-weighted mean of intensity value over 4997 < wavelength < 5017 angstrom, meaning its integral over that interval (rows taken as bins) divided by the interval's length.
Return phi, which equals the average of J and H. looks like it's 25.0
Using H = 26.1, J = 24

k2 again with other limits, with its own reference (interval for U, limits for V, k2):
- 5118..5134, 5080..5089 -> 0.019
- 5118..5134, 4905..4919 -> 0.001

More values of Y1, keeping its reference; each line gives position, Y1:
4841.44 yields 0.8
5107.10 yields -5.0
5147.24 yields -2.8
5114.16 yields -1.6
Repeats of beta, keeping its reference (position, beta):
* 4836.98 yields 0.459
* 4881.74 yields 0.493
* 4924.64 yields 0.523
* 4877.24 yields 0.479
